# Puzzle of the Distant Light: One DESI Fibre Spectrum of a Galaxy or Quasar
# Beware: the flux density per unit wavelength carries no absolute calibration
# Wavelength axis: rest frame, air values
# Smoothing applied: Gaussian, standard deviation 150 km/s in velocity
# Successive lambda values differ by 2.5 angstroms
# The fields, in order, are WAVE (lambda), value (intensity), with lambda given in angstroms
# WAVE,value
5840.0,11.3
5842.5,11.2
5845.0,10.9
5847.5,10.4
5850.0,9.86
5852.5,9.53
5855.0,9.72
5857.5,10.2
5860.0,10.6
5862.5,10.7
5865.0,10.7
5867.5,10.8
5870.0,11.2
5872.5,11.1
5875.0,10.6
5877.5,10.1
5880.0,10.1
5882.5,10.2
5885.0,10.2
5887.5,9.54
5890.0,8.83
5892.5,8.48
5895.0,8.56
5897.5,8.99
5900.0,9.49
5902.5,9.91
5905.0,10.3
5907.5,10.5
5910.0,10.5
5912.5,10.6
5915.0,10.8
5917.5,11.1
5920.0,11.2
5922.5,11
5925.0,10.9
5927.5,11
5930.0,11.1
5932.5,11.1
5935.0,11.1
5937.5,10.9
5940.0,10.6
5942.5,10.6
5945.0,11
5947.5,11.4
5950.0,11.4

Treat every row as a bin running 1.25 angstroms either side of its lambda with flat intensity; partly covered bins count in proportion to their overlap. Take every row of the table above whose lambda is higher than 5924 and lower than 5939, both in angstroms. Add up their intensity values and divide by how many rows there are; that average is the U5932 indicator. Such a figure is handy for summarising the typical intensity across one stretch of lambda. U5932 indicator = 11.0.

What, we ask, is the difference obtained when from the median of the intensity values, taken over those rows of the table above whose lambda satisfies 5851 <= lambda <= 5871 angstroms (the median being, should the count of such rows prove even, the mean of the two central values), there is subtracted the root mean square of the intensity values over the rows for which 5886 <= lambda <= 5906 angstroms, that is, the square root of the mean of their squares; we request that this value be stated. 1.4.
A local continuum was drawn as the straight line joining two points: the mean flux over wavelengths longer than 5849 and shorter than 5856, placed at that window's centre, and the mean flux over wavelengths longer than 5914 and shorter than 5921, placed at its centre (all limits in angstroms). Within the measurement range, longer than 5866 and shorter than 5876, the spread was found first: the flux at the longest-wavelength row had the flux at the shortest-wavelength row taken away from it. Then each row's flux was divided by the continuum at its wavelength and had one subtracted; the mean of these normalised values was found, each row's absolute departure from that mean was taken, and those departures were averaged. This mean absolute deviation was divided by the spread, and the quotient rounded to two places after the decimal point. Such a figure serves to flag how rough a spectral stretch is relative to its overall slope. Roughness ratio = -0.11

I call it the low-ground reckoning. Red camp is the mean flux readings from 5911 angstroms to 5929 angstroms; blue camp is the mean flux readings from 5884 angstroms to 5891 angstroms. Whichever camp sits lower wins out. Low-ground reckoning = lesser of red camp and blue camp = 9.5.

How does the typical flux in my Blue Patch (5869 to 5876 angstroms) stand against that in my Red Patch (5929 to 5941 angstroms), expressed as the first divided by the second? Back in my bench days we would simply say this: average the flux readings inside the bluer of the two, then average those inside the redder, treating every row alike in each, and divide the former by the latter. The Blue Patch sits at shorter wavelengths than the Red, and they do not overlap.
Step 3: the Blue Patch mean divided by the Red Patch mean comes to 1.001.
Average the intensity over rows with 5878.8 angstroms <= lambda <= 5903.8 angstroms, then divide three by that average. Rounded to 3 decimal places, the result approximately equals 0.318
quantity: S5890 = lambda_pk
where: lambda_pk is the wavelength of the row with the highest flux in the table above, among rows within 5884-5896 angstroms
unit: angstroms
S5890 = 5885.0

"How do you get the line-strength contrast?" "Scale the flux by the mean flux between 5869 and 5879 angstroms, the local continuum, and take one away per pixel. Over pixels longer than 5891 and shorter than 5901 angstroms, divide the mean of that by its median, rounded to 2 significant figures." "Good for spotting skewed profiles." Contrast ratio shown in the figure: 0.95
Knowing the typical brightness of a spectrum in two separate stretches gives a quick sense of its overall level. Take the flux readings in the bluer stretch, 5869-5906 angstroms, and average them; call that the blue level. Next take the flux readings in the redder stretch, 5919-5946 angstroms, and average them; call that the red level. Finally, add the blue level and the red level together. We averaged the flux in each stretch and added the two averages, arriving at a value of 20.8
